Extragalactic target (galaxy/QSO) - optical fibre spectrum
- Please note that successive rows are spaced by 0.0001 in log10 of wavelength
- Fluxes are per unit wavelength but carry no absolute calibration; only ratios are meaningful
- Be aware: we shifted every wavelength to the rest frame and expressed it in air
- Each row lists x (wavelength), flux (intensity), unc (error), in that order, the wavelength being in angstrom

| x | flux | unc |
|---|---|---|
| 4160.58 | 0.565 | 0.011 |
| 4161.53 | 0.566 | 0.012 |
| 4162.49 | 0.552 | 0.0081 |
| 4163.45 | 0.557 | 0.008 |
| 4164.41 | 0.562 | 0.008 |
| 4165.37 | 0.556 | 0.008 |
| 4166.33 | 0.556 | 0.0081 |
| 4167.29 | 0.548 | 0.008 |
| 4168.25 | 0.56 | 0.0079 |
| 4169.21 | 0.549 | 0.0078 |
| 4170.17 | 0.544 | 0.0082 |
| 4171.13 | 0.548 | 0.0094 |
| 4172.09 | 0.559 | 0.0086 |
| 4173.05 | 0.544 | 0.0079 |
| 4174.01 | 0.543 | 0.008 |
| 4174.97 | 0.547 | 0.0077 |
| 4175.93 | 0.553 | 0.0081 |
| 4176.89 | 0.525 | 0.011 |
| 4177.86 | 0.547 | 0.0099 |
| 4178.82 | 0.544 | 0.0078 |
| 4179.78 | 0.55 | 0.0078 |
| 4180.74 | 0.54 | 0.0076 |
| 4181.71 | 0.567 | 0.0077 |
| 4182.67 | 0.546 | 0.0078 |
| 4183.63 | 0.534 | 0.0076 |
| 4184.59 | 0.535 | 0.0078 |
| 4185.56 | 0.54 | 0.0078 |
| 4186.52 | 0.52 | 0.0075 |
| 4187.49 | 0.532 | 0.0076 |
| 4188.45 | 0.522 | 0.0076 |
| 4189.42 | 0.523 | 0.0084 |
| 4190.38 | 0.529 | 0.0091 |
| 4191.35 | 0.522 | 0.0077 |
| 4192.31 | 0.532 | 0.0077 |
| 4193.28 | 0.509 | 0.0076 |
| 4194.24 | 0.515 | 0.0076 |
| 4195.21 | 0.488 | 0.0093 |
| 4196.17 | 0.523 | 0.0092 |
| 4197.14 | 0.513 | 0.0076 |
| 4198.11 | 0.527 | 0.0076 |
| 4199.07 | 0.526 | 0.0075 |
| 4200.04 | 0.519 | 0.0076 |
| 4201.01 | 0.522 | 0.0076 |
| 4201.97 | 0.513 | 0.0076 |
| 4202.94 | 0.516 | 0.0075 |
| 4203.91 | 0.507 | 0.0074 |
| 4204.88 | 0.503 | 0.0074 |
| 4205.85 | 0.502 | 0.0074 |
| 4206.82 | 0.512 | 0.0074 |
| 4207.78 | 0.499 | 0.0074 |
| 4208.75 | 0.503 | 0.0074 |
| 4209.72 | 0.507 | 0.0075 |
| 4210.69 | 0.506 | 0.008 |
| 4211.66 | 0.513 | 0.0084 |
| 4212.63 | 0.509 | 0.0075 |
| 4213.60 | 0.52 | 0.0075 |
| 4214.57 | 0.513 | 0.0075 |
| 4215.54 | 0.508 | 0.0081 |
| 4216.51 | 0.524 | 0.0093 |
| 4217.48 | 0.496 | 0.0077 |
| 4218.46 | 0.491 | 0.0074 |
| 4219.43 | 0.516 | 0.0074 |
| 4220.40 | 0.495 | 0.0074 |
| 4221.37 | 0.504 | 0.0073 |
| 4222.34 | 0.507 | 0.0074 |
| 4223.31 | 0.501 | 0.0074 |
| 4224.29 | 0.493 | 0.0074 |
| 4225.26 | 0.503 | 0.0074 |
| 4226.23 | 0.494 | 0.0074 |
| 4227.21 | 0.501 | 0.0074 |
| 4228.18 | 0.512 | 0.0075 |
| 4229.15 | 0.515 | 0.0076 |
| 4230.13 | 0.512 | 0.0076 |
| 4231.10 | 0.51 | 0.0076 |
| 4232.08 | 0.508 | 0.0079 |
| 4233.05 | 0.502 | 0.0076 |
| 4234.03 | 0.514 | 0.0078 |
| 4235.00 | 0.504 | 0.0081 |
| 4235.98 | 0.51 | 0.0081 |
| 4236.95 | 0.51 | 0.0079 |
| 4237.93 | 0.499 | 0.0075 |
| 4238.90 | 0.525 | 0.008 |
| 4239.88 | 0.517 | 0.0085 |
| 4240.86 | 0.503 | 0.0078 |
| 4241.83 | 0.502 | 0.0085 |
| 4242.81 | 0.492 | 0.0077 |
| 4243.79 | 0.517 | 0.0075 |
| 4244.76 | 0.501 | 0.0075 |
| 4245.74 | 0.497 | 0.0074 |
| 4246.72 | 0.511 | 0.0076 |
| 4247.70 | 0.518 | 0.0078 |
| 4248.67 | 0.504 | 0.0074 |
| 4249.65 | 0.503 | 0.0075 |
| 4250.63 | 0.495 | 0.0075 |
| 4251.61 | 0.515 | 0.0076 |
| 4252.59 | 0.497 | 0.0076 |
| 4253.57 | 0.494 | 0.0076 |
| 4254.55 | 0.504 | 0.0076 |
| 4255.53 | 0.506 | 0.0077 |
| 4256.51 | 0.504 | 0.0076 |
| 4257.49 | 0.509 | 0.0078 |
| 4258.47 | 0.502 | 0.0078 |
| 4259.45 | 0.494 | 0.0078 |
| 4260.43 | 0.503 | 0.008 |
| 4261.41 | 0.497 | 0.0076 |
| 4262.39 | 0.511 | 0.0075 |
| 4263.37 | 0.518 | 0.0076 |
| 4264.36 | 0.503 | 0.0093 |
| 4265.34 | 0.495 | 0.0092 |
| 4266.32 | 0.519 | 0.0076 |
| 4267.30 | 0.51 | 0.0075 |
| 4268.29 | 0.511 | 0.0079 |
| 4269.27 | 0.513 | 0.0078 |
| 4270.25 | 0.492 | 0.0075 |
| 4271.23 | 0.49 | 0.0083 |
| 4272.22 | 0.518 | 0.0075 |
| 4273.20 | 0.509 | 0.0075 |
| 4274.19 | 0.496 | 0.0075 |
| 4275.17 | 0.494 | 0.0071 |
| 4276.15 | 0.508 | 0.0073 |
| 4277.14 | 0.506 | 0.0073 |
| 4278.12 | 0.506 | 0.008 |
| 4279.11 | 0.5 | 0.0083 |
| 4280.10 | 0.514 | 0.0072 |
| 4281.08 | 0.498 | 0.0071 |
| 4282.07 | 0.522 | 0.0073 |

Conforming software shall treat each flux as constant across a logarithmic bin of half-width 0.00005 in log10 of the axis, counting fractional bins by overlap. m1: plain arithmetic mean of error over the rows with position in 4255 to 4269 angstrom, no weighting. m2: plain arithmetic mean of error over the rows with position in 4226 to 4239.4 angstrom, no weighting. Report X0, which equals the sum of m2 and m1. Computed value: 0.0156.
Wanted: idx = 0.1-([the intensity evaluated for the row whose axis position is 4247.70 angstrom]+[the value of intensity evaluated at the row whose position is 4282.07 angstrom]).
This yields -0.940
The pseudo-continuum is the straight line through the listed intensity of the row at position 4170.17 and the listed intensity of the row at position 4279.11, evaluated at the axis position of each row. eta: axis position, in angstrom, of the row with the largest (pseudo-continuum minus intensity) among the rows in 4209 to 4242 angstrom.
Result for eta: 4218.46 angstrom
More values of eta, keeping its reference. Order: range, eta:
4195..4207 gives 4195.21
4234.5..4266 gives 4242.81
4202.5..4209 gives 4207.78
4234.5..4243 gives 4242.81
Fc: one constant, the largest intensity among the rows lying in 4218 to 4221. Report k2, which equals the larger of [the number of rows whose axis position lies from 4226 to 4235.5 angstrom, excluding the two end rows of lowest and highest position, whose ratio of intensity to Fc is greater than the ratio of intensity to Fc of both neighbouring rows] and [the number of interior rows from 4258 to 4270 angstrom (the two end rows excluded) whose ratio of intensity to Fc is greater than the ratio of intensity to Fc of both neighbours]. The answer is 3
